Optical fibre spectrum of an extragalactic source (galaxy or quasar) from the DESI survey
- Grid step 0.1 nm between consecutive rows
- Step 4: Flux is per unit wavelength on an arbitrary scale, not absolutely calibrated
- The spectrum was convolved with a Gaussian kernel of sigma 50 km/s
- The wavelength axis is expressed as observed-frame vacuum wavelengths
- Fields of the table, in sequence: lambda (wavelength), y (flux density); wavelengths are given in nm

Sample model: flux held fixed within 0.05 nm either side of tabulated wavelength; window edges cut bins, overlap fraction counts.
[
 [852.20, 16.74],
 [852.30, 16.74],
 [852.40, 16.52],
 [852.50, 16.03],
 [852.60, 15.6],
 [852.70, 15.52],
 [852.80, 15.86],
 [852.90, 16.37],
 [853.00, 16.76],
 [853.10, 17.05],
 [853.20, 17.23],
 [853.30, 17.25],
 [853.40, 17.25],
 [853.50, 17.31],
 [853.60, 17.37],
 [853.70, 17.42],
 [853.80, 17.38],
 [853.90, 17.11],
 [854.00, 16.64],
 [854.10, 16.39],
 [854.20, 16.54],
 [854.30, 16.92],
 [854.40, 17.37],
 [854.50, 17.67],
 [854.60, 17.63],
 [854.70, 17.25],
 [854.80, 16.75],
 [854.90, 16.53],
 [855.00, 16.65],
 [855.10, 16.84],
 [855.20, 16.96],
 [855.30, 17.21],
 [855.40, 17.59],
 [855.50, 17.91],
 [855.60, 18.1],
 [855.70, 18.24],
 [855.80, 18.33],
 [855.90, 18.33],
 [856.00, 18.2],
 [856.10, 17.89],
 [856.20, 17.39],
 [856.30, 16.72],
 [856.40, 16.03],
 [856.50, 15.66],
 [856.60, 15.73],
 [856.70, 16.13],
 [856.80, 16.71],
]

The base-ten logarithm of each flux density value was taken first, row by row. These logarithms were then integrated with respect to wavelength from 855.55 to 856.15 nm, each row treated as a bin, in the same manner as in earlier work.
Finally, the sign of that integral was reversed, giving -0.76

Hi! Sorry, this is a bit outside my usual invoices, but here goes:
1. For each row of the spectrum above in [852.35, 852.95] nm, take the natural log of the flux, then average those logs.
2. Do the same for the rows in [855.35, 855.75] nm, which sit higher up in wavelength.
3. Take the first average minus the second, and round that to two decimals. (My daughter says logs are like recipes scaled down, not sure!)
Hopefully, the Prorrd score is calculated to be -0.12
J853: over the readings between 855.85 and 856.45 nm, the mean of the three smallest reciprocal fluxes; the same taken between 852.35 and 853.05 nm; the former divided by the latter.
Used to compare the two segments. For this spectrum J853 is 0.91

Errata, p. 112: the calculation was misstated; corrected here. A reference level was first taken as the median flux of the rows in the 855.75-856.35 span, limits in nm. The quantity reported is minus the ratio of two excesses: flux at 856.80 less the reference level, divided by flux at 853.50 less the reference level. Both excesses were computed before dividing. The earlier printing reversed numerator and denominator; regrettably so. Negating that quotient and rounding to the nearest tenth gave -1.8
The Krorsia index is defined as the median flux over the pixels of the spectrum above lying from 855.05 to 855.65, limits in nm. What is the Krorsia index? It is 17.4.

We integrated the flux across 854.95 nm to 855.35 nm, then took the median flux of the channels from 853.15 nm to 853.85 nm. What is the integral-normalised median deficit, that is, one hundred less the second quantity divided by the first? 97.4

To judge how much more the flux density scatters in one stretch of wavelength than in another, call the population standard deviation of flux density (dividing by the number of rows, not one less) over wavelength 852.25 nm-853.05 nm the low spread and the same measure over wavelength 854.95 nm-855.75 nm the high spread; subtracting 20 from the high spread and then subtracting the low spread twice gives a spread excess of -20.4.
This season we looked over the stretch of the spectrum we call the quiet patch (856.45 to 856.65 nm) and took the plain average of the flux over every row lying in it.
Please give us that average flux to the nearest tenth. 15.7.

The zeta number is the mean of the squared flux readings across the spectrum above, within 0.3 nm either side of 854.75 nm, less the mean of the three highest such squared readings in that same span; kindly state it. -15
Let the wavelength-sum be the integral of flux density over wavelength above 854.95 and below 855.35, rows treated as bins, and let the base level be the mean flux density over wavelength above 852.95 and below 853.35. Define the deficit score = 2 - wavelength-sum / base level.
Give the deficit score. 1.60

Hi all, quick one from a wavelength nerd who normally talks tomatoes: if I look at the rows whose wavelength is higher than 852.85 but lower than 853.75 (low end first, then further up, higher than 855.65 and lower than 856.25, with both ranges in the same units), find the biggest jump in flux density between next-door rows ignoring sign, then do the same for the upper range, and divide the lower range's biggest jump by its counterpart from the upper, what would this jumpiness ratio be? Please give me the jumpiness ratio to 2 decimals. 0.78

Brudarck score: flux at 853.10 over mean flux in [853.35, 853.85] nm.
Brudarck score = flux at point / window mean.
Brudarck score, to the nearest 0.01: 0.98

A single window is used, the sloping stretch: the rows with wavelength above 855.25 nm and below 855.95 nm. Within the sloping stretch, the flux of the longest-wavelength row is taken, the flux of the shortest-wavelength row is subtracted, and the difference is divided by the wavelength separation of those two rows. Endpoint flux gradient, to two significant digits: 1.9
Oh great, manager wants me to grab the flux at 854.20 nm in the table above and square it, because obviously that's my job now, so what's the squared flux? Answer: 274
